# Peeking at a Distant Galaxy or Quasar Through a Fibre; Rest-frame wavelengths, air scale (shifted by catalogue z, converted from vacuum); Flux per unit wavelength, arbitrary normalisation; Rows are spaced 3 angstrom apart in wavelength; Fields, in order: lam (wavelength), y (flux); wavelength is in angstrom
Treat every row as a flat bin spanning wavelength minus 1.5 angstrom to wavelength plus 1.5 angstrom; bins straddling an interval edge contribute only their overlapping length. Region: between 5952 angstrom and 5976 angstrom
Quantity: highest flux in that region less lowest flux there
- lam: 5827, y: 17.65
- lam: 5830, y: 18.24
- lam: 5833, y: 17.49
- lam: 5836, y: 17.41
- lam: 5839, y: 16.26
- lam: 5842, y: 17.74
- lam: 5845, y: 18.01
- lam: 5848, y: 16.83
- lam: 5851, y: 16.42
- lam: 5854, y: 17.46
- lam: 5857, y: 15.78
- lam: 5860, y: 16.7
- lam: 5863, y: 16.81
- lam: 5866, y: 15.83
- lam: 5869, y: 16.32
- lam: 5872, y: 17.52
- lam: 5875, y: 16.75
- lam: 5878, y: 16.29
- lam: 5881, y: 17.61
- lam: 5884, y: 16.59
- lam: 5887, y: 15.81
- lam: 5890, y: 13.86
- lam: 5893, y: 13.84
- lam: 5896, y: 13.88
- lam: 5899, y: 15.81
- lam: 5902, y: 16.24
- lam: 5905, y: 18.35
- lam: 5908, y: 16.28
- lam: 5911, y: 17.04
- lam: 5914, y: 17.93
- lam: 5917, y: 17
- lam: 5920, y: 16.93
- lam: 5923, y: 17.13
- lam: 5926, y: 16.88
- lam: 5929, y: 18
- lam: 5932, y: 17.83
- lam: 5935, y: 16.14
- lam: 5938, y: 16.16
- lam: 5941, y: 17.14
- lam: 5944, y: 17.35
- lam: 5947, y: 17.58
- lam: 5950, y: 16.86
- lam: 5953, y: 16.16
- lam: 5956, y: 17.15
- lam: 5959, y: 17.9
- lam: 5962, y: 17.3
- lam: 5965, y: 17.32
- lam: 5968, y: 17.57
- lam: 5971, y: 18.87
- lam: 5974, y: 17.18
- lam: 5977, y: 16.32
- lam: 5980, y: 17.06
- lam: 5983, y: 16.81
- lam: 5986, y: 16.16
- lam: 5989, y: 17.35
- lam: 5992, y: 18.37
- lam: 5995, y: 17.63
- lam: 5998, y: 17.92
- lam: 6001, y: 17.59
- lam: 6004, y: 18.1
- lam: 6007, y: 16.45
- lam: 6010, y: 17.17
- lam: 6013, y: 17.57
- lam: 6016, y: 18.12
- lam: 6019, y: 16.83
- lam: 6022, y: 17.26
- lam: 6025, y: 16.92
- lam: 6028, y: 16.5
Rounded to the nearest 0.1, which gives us 2.7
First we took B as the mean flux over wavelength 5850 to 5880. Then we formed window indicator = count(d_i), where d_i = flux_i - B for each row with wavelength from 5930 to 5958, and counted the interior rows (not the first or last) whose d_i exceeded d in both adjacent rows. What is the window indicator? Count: 1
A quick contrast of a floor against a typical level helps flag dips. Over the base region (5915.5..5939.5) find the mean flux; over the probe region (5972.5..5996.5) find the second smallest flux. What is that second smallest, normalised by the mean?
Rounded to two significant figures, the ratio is 0.96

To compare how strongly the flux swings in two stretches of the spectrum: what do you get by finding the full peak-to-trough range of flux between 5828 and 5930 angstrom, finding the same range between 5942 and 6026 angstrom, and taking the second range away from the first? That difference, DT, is 1.8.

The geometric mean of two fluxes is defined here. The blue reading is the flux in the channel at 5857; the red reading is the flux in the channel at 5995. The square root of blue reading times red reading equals 16.7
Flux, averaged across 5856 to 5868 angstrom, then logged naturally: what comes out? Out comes 2.79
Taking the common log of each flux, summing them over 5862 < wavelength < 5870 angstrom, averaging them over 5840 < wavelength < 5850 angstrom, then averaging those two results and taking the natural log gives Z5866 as 0.892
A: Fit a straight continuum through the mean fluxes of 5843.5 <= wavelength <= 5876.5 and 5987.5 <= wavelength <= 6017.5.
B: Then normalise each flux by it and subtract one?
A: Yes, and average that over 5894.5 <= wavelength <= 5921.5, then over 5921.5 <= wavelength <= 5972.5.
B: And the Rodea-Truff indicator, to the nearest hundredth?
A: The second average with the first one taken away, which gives 0.02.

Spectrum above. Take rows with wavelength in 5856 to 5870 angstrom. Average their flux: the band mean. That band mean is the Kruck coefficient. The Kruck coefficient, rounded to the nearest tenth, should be 16.3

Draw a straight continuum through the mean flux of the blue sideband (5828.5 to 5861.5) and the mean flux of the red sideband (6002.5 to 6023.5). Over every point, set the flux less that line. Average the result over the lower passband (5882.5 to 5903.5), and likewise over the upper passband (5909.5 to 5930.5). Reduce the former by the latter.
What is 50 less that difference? 52.1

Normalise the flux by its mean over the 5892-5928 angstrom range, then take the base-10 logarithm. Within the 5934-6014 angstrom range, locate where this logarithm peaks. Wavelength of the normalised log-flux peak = 5971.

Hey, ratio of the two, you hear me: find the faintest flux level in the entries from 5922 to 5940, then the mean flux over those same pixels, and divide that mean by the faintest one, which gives 1.05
